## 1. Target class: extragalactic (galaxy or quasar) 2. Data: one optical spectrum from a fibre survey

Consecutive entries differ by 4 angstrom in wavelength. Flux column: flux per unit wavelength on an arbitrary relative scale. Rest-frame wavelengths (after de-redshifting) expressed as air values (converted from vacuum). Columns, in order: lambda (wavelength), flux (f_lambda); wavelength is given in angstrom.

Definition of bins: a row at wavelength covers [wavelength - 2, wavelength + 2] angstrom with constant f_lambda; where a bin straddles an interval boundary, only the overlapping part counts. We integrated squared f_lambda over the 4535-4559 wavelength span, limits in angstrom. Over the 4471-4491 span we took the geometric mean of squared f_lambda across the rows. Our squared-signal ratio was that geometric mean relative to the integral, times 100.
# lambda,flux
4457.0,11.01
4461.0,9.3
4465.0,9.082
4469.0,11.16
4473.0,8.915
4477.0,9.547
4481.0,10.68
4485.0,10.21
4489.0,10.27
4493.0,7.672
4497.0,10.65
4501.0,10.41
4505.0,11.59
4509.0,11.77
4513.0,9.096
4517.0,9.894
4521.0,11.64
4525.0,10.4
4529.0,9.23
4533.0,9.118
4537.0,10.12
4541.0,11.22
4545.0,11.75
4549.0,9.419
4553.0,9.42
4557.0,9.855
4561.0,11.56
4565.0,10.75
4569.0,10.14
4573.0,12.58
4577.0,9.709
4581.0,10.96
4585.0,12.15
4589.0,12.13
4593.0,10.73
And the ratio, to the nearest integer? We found 4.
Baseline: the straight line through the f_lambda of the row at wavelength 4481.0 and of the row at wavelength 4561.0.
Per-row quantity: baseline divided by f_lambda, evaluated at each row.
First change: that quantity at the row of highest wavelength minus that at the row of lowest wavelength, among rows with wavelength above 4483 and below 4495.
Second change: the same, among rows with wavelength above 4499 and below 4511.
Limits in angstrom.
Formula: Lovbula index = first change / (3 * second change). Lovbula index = -1.1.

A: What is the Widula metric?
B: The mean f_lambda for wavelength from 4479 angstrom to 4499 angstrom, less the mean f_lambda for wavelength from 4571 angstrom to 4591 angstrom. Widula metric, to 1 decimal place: -1.6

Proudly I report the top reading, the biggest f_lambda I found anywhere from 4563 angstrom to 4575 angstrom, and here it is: 12.58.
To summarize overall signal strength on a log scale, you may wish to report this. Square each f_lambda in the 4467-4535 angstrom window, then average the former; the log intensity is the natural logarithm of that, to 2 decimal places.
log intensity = 4.64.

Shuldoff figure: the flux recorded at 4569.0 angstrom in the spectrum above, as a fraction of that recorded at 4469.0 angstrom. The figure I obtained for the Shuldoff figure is 0.91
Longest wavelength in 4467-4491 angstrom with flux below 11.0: 4489.0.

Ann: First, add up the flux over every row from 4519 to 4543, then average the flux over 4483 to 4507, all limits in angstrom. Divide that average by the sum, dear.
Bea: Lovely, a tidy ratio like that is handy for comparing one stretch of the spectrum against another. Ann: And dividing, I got 0.16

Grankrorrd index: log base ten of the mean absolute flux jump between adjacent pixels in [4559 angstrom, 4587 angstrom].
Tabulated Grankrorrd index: 0.18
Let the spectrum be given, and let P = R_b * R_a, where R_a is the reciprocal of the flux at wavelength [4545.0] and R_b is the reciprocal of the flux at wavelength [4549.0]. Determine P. 0.0090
